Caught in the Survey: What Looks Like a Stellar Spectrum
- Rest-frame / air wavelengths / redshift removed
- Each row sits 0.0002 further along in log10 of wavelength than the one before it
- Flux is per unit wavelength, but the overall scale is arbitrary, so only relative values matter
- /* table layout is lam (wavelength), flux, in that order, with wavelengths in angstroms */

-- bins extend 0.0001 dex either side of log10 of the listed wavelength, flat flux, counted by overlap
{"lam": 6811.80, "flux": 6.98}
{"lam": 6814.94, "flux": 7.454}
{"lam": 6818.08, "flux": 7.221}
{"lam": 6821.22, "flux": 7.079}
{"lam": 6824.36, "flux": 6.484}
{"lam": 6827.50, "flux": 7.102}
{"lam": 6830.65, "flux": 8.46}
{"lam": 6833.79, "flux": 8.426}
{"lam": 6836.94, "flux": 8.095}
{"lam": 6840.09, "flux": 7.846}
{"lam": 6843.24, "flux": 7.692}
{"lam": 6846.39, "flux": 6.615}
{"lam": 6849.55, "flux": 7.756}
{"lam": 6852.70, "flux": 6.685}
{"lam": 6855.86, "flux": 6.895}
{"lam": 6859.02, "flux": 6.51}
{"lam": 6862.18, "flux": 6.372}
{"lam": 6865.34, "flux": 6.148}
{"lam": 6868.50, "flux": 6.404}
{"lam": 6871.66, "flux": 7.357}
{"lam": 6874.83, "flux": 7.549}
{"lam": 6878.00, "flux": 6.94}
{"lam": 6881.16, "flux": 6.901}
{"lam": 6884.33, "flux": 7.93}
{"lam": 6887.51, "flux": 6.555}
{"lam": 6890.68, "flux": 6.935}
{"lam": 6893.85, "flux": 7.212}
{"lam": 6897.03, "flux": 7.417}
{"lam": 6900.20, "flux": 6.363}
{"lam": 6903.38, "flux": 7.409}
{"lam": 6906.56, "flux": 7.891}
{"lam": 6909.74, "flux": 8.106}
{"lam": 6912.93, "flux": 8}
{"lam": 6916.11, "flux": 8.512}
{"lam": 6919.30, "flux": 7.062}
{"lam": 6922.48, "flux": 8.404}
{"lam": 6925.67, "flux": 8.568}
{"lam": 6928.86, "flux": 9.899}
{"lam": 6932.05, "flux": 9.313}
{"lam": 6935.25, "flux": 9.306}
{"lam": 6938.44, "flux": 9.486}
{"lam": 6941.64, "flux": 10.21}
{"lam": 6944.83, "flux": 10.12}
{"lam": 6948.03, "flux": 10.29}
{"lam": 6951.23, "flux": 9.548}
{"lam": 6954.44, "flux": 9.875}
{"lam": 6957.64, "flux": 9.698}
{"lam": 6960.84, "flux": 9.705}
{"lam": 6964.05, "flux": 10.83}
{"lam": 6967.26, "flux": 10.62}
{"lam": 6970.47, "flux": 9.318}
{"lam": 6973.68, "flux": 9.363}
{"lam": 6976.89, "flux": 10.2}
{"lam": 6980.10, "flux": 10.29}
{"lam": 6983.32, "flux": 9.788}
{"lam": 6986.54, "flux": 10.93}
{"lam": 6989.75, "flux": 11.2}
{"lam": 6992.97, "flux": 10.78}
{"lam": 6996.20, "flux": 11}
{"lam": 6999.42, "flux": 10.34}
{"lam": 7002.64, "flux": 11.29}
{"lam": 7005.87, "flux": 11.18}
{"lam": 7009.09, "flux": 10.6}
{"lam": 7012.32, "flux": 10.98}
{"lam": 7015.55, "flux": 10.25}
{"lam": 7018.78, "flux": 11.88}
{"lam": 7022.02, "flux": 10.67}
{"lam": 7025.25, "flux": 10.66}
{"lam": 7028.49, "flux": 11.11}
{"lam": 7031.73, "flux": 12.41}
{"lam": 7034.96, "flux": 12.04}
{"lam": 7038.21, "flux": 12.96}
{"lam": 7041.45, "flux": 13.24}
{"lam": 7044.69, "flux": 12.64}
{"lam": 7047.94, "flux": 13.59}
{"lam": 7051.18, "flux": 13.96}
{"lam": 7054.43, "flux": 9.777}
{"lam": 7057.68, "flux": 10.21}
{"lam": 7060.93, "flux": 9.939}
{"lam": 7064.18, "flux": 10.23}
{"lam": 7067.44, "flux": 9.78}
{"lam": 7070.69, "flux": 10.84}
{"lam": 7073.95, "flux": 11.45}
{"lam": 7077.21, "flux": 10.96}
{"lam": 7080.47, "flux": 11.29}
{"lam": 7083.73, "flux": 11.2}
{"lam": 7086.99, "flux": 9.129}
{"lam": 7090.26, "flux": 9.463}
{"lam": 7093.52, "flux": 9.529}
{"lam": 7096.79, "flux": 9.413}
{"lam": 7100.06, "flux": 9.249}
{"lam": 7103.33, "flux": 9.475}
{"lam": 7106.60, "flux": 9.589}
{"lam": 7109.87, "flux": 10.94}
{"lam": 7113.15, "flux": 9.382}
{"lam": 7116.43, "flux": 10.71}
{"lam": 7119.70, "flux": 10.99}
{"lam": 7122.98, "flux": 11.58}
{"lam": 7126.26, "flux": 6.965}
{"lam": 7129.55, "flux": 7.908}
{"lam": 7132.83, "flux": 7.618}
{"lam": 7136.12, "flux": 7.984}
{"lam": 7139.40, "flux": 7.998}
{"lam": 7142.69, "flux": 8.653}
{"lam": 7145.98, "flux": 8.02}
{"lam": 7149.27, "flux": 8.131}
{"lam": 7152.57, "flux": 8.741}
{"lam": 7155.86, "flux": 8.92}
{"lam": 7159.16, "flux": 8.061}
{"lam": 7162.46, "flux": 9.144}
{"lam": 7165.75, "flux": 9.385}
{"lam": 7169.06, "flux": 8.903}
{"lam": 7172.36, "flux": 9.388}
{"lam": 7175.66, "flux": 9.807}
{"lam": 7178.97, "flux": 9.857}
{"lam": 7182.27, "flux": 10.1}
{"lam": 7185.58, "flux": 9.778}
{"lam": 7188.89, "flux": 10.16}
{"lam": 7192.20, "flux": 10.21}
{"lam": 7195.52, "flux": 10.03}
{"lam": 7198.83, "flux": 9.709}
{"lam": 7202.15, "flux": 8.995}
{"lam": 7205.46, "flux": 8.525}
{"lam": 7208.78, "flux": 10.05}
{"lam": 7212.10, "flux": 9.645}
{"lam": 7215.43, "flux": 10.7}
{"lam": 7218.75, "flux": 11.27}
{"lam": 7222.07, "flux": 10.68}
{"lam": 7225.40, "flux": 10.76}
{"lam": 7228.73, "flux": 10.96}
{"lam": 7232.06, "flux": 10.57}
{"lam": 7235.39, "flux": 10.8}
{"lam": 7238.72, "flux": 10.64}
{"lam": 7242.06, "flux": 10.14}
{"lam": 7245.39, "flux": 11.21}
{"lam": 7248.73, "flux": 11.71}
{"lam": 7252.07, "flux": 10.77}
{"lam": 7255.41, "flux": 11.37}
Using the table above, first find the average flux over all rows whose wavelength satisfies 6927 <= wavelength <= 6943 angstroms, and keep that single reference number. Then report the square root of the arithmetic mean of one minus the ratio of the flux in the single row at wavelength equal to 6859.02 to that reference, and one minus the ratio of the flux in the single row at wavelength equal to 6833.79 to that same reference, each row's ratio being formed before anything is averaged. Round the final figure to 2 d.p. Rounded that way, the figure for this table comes 0.47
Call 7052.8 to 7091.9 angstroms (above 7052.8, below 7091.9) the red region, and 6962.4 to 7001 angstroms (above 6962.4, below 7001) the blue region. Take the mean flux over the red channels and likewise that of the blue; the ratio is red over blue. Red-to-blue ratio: 1.00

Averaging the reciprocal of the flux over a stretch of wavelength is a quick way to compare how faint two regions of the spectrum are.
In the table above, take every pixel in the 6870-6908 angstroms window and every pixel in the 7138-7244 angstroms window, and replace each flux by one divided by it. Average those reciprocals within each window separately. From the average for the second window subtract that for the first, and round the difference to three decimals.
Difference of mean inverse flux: -0.035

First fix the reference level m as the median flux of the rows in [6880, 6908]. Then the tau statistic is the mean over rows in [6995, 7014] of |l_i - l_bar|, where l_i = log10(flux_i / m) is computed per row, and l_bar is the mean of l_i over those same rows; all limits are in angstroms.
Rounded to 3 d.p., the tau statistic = 0.011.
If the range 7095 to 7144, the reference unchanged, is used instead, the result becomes 0.053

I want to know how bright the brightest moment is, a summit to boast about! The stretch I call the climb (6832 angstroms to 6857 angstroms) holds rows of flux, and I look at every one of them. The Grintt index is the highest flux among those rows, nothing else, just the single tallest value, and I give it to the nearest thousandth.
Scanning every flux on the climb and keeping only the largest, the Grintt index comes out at 8.426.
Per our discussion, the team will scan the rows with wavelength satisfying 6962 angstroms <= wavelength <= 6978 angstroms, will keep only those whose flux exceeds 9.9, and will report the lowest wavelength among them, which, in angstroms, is 6964.05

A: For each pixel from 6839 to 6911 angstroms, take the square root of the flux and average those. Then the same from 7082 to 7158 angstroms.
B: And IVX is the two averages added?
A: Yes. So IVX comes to 5.69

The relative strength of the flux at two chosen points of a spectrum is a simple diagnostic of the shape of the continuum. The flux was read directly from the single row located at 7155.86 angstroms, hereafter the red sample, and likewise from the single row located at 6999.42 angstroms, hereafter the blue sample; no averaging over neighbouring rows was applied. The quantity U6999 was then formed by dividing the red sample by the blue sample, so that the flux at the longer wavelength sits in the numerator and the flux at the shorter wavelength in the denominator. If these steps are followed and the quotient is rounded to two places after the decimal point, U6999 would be 0.86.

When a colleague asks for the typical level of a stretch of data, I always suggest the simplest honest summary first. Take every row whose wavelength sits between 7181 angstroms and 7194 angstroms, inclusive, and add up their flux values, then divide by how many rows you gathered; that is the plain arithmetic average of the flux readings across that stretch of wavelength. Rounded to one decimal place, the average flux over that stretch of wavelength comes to 10.1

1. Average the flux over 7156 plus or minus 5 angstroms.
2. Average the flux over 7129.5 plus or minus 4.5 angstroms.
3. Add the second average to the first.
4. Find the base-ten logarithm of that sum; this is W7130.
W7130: 1.21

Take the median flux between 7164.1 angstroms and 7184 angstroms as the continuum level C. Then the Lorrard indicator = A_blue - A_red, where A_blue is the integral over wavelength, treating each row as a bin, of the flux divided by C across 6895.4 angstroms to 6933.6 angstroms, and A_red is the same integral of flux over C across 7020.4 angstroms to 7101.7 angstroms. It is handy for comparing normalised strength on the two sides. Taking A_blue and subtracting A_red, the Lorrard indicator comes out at -61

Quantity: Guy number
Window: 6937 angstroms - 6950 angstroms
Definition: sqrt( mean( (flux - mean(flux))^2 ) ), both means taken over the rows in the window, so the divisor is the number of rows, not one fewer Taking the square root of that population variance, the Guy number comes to 0.32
